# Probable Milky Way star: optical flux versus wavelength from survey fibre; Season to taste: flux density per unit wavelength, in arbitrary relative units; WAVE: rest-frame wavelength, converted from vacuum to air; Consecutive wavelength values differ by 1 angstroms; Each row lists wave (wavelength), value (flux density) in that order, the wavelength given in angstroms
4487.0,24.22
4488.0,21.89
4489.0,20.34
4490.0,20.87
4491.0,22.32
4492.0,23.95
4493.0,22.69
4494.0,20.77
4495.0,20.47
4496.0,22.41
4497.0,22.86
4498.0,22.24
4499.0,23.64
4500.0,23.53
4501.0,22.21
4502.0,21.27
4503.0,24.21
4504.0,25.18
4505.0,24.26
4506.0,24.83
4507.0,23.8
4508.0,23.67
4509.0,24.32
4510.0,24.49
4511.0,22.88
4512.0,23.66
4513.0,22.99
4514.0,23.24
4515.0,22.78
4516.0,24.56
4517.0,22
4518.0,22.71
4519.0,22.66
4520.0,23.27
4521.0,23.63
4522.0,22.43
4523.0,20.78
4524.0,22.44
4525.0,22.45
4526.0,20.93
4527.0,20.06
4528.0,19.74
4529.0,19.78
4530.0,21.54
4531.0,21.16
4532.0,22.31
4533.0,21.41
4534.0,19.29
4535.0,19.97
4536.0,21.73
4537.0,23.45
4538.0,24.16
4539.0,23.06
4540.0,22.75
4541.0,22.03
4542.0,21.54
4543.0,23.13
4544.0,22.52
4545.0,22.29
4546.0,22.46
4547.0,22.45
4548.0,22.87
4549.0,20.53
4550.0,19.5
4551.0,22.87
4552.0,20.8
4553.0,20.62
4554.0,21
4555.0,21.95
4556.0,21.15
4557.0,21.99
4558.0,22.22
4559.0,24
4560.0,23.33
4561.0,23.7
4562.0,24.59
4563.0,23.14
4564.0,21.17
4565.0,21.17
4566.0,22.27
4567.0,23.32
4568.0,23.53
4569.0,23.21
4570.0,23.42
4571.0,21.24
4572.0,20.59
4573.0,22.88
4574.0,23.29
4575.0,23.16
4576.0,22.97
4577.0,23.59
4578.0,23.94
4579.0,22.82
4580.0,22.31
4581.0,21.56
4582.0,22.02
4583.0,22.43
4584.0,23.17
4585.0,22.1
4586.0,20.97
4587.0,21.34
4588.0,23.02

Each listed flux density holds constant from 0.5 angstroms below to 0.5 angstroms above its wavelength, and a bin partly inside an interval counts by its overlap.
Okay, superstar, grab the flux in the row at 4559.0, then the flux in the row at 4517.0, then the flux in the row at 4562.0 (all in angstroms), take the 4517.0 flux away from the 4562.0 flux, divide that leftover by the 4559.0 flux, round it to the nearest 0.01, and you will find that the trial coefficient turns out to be 0.11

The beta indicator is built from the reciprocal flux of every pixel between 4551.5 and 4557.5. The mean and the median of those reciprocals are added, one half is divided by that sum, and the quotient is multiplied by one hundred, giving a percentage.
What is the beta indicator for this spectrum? 529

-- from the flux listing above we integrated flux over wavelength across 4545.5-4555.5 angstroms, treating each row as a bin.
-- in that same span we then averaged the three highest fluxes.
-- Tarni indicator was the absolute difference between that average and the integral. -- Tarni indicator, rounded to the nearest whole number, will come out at 192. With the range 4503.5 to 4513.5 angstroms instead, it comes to 215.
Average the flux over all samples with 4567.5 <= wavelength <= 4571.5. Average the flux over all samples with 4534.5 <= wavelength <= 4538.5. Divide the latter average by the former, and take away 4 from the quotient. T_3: -3.02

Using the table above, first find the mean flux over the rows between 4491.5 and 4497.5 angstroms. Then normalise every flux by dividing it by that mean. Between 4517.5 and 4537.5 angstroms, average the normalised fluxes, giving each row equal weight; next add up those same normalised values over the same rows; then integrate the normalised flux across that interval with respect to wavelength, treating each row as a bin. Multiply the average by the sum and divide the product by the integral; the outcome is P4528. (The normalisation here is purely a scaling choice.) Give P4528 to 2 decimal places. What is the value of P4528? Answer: 0.97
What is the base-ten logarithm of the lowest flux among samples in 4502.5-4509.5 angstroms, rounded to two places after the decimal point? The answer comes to 1.37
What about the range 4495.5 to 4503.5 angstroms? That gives 1.33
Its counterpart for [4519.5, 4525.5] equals 1.32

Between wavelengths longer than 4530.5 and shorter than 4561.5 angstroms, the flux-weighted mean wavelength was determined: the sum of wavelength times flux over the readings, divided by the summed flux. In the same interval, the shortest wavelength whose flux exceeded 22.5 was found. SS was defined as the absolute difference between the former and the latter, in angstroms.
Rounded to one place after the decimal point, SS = 9.1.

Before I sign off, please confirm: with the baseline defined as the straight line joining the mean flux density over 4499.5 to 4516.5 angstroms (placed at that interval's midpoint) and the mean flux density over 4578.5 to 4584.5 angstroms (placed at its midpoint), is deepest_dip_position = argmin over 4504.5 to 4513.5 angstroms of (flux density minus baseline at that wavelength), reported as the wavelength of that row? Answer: 4511.0 angstroms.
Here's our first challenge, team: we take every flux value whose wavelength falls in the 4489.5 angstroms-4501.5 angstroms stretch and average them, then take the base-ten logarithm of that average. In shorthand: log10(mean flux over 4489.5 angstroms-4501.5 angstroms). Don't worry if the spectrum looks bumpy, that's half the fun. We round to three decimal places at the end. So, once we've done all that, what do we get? 1.349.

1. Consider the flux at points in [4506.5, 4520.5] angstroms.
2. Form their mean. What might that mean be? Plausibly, 23.36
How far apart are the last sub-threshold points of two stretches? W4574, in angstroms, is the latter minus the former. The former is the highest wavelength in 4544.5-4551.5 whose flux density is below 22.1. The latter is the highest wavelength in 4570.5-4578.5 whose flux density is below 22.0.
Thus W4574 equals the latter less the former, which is 22 angstroms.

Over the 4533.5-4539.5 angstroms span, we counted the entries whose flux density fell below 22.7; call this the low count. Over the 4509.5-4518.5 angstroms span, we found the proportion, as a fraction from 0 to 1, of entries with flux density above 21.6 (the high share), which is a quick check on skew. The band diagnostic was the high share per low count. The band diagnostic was 0.333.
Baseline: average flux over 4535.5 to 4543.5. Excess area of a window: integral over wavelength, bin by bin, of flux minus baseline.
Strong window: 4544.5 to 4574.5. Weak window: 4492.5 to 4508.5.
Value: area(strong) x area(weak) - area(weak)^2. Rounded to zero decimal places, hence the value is -81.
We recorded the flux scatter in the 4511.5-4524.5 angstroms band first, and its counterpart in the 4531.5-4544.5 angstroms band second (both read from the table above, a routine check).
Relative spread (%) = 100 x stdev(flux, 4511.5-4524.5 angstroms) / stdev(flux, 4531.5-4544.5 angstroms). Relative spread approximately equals 67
